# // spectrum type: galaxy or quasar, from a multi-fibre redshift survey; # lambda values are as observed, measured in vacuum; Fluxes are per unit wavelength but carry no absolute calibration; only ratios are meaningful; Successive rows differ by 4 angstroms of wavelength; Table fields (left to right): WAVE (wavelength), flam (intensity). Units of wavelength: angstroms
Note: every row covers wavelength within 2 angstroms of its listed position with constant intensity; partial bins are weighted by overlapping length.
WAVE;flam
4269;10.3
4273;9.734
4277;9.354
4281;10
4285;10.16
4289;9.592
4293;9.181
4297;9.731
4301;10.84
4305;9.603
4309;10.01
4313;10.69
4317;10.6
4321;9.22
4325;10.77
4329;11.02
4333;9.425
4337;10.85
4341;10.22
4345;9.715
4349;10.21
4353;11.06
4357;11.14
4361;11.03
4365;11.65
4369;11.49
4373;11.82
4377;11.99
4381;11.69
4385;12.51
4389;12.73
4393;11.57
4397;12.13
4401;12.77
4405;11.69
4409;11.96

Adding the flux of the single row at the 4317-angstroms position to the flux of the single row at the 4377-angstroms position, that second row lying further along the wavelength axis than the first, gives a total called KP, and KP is 22.6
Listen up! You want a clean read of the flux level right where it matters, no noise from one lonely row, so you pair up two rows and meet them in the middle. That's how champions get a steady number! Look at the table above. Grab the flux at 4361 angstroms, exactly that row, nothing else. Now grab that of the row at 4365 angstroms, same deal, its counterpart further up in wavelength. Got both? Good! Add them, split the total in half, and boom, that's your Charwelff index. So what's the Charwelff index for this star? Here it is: 11.34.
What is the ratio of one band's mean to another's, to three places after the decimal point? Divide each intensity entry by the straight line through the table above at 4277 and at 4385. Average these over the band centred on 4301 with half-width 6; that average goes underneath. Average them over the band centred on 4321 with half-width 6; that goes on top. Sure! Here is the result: 0.958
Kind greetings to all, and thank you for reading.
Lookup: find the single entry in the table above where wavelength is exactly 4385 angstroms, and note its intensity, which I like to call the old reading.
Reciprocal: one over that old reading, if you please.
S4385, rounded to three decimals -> 0.080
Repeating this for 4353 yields 0.090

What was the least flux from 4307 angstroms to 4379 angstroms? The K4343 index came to 9.22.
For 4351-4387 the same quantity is 11.03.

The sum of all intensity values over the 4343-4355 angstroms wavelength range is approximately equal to 31.0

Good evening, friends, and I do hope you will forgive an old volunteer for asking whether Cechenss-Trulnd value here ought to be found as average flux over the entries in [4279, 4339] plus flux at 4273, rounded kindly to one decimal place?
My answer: 19.8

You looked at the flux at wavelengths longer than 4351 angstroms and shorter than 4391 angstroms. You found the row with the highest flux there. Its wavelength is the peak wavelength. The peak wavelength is 4389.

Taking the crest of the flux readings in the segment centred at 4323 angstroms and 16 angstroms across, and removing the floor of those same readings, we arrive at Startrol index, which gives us 1.8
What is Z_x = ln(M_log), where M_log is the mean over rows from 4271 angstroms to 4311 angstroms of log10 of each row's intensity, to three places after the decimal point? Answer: -0.008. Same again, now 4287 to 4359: 0.008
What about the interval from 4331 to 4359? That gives 0.015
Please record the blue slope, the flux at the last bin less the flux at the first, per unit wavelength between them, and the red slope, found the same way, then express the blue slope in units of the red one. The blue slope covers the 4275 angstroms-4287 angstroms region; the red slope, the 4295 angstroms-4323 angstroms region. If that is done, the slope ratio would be -4.7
